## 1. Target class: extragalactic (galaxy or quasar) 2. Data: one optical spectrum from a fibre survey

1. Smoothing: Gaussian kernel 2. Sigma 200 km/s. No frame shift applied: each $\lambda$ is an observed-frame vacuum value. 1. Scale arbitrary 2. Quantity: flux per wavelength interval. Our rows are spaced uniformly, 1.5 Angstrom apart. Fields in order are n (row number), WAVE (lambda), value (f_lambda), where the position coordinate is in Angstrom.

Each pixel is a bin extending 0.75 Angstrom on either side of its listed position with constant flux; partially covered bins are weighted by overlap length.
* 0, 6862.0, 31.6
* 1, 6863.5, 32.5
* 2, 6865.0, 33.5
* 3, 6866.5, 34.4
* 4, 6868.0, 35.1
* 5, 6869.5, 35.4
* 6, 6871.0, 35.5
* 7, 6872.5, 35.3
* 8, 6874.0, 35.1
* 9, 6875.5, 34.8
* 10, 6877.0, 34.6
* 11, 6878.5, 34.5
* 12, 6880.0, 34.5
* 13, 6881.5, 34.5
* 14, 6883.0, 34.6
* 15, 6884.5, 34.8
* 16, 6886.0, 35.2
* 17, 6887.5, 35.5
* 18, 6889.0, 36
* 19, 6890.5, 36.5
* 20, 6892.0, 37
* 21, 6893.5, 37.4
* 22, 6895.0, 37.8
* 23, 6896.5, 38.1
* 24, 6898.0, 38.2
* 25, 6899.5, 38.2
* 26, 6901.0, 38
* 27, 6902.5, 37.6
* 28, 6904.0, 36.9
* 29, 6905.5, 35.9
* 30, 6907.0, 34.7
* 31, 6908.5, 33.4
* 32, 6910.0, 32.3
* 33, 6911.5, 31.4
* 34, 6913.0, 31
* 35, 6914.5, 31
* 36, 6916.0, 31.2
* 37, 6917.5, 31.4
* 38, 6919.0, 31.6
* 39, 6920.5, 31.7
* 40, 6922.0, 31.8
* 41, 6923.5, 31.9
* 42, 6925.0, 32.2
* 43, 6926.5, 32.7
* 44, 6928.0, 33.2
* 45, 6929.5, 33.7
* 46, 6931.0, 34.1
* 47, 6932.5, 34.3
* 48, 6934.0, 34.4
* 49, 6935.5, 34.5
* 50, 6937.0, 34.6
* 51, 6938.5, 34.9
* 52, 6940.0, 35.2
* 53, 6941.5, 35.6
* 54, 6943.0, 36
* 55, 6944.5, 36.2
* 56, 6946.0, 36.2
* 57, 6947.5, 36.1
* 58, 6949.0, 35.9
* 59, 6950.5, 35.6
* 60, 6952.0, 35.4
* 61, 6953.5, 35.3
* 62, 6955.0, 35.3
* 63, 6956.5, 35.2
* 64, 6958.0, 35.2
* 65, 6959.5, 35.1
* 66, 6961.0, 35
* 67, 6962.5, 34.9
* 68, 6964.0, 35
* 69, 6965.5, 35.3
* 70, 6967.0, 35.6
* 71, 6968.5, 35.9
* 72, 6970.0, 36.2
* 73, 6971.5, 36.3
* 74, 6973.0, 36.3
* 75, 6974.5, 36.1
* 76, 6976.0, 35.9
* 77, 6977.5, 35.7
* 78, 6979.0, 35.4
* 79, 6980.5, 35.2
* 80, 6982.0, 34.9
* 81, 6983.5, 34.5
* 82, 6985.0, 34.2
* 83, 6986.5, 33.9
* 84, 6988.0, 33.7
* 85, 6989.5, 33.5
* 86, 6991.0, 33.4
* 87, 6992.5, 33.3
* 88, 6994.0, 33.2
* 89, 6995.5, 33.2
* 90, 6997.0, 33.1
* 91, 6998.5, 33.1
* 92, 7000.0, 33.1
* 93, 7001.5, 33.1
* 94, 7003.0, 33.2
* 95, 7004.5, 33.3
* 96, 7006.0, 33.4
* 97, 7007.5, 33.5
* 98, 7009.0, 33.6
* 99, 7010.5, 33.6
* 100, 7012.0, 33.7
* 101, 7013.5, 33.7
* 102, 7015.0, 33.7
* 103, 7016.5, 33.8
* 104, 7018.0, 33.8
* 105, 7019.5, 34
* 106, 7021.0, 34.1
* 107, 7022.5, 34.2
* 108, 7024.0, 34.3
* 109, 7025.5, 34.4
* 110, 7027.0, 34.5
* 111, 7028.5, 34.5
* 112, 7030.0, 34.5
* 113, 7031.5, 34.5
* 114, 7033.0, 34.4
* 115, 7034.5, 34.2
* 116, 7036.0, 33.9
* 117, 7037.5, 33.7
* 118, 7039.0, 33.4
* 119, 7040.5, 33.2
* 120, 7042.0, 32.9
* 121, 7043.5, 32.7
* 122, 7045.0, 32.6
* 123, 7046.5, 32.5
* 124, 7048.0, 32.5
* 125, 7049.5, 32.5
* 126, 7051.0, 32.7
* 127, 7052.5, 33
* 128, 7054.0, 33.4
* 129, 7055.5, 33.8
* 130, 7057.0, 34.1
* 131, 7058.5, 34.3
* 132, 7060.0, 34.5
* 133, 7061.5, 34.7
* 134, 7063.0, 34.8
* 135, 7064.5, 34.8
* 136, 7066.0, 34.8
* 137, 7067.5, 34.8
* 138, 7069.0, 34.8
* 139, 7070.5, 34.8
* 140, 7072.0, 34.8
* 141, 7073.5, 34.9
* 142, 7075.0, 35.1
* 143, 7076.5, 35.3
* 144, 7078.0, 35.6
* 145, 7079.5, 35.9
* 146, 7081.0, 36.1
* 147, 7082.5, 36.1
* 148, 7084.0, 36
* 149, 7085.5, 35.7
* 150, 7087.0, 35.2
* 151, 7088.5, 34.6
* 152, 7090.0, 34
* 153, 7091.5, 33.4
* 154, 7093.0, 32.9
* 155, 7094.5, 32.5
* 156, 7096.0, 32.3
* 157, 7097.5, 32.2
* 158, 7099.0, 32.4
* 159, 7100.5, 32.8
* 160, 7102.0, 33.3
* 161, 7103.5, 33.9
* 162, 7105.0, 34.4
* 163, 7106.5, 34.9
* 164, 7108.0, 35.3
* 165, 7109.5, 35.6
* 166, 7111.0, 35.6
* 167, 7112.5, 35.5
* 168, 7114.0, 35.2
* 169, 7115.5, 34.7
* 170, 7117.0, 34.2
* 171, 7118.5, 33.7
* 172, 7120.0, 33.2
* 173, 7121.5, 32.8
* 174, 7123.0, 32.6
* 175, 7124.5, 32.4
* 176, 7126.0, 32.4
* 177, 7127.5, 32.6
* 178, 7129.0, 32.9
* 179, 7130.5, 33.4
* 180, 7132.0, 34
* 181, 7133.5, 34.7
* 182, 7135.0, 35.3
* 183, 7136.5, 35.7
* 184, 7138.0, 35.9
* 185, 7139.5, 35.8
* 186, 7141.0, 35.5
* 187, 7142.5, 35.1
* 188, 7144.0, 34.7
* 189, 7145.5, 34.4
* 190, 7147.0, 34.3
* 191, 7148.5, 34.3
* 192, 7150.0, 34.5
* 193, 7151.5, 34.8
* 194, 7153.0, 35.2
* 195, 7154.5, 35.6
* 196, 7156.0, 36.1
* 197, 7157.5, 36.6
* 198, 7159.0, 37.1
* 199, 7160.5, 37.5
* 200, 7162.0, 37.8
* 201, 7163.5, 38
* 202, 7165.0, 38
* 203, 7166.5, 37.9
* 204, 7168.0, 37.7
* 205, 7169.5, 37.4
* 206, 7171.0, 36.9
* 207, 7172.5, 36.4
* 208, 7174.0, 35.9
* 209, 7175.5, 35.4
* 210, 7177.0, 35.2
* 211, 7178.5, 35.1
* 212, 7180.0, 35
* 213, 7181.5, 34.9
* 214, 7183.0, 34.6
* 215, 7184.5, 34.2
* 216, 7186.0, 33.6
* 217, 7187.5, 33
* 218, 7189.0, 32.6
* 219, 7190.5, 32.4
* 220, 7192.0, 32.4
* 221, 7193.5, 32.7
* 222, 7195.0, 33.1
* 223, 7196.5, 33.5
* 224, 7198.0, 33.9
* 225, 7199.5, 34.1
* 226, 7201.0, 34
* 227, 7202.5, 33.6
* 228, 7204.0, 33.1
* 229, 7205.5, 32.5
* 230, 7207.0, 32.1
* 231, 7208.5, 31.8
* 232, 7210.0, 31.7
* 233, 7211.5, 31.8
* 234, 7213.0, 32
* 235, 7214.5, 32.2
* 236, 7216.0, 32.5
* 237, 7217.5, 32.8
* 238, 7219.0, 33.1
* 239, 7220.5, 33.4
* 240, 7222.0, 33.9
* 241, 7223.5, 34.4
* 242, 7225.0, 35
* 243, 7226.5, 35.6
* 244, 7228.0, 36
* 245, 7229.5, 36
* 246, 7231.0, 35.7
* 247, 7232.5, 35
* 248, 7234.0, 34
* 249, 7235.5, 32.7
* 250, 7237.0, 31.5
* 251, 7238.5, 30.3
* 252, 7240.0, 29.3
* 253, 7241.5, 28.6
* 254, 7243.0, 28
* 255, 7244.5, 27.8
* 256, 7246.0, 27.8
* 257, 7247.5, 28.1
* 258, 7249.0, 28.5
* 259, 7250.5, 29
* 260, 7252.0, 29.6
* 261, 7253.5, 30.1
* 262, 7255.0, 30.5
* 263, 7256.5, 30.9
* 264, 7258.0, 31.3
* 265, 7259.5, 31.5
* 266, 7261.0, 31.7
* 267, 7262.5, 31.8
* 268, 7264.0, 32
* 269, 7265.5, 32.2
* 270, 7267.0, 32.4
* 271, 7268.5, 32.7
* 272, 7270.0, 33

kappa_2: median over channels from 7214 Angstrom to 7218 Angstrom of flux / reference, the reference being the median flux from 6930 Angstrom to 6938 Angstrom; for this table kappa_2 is 0.94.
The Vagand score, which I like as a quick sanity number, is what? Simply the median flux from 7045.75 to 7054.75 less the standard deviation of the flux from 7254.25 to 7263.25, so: 32.1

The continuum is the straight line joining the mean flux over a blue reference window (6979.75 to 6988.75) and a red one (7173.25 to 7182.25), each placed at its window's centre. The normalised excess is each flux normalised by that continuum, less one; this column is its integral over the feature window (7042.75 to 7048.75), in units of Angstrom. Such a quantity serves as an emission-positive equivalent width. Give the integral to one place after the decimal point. -0.4 Angstrom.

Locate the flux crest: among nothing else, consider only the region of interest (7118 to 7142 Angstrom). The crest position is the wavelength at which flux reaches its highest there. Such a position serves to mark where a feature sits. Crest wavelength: 7138.0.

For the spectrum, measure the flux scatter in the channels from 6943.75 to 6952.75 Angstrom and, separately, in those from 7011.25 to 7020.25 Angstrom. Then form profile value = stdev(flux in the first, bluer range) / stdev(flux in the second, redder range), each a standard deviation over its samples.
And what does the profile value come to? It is 2.9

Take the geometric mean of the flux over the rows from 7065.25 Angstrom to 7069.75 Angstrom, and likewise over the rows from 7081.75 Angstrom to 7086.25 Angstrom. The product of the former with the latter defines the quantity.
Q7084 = 1250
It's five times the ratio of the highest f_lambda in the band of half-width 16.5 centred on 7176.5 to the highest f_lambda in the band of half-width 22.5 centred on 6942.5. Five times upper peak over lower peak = 5.25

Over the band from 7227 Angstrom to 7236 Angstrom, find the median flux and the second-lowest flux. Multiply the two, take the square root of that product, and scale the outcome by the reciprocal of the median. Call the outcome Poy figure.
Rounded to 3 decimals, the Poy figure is 0.981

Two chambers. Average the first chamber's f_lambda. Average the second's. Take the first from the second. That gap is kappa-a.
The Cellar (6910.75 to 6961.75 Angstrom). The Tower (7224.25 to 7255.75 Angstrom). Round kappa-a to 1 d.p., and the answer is -2.6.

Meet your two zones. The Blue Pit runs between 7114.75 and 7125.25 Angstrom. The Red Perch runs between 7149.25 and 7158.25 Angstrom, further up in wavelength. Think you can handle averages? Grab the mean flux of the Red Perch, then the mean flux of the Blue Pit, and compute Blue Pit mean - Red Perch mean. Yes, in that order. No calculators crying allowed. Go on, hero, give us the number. -2.1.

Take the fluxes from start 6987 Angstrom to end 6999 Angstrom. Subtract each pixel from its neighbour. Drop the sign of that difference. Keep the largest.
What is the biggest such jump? 0.20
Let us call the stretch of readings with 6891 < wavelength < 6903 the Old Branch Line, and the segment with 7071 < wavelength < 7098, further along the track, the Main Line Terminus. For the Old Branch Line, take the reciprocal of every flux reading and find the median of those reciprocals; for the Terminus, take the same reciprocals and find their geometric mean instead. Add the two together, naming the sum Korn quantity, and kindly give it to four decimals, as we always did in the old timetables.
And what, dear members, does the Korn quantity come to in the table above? 0.0553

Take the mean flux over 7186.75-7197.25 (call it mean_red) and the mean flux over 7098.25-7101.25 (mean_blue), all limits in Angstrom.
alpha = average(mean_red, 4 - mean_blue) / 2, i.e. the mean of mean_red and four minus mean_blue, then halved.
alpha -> 1.1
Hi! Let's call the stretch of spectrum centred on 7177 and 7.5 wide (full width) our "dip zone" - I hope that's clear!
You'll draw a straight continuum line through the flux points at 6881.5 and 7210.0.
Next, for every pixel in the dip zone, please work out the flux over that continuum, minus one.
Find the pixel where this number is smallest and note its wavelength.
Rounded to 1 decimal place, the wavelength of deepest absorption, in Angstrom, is 7180.0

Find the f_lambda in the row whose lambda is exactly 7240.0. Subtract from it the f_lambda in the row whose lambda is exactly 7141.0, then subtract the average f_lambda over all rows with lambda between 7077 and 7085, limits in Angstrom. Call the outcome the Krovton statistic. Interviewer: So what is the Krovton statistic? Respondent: -42.1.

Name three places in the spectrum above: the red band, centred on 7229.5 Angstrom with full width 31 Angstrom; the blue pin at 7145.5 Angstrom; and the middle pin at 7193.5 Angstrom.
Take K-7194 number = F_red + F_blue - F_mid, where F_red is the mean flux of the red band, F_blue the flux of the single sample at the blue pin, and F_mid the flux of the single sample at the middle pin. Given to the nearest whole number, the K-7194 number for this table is 34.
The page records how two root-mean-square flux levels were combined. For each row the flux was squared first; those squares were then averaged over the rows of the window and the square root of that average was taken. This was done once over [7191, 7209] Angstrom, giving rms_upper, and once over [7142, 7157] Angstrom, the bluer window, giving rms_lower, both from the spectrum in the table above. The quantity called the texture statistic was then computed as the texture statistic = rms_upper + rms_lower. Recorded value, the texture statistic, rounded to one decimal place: 68.0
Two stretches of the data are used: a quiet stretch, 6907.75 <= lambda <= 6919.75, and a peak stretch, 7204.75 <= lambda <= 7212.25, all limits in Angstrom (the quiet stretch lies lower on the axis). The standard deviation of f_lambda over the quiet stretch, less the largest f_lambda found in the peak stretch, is -31.7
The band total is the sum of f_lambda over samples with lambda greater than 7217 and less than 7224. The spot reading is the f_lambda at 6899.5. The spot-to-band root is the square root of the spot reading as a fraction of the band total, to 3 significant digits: 0.477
